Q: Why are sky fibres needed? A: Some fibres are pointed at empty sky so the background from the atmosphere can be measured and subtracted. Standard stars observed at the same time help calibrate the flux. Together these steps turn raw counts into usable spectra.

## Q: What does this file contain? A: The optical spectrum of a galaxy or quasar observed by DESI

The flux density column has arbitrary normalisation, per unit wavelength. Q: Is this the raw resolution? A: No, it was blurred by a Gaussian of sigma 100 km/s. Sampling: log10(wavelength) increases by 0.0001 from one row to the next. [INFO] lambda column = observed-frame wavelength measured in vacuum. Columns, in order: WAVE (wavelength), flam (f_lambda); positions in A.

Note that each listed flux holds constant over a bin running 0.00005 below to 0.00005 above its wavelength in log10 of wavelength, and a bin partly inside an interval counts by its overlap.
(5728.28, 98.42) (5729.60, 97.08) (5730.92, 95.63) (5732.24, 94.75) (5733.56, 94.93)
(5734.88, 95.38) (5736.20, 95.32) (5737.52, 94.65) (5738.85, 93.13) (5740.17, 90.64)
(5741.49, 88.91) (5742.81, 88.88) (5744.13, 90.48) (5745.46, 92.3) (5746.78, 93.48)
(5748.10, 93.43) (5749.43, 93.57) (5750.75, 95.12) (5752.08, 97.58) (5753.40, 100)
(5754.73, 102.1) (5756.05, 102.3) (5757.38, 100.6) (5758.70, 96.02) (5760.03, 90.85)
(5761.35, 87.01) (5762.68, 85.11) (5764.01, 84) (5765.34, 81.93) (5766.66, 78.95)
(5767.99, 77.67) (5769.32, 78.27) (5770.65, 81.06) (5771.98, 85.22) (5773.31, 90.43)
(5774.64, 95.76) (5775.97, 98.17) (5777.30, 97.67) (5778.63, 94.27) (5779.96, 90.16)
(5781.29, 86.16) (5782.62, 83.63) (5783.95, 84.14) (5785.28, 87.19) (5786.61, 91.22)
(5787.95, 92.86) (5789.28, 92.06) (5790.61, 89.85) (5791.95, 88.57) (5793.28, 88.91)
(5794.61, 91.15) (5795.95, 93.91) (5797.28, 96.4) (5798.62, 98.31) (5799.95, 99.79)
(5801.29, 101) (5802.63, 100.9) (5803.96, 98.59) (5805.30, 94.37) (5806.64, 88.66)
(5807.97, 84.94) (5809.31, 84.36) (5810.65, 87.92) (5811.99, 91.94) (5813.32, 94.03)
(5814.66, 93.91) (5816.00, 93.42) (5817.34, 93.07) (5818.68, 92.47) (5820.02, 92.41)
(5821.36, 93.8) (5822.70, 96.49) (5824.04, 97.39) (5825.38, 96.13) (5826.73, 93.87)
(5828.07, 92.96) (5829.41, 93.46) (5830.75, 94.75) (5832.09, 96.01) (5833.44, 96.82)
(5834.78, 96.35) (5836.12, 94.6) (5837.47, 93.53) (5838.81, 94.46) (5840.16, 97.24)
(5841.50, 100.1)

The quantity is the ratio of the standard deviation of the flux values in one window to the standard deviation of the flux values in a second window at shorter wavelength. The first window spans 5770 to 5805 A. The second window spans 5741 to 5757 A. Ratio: 1.2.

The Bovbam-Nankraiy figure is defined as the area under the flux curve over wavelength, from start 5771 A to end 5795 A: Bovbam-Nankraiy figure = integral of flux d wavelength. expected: 2167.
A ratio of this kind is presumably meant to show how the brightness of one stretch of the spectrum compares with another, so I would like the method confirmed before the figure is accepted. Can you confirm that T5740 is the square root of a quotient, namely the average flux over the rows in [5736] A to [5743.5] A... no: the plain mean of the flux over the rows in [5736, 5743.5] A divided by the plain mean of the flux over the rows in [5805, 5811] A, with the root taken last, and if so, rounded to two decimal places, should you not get 1.02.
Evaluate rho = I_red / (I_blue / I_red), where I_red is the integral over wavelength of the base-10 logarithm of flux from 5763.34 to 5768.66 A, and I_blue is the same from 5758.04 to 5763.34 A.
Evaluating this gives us 9.9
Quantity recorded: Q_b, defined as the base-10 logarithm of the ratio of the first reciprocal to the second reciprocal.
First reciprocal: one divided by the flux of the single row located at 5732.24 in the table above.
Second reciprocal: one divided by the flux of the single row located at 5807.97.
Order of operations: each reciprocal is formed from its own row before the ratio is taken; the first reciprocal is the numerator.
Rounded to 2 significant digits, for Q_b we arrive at -0.047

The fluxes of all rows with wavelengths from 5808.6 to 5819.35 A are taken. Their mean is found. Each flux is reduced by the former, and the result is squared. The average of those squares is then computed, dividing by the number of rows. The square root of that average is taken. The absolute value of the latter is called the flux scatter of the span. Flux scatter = 3.2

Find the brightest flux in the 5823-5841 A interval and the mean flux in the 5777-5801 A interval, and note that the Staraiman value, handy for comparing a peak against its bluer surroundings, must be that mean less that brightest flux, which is -5.9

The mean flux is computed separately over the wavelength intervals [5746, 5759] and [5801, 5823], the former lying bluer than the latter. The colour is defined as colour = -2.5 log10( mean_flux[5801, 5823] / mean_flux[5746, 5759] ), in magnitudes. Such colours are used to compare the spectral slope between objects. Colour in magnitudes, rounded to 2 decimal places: 0.05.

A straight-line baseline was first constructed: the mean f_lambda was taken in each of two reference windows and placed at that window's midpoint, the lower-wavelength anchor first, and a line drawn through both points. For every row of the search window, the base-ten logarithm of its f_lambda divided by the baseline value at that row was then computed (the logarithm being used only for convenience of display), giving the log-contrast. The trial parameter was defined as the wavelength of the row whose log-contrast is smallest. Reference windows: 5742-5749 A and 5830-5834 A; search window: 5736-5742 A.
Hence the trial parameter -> 5741.49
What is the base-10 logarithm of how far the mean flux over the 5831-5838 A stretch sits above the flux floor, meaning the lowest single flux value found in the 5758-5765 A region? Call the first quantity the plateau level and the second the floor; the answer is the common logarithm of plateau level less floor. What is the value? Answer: 1.1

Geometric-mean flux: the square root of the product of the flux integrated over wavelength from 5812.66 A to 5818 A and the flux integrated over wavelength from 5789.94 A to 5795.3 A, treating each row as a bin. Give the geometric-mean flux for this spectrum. 490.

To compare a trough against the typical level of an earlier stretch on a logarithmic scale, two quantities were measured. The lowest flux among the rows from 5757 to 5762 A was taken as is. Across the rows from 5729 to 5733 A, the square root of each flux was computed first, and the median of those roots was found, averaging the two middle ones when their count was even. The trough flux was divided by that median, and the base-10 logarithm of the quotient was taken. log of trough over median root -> 0.95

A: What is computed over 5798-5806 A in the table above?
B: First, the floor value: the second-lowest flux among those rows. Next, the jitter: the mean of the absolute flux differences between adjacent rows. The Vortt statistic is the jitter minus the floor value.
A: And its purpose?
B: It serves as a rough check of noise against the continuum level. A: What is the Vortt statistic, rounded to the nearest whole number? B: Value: -96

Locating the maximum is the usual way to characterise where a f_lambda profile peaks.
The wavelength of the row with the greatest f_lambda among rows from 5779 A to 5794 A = 5787.95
